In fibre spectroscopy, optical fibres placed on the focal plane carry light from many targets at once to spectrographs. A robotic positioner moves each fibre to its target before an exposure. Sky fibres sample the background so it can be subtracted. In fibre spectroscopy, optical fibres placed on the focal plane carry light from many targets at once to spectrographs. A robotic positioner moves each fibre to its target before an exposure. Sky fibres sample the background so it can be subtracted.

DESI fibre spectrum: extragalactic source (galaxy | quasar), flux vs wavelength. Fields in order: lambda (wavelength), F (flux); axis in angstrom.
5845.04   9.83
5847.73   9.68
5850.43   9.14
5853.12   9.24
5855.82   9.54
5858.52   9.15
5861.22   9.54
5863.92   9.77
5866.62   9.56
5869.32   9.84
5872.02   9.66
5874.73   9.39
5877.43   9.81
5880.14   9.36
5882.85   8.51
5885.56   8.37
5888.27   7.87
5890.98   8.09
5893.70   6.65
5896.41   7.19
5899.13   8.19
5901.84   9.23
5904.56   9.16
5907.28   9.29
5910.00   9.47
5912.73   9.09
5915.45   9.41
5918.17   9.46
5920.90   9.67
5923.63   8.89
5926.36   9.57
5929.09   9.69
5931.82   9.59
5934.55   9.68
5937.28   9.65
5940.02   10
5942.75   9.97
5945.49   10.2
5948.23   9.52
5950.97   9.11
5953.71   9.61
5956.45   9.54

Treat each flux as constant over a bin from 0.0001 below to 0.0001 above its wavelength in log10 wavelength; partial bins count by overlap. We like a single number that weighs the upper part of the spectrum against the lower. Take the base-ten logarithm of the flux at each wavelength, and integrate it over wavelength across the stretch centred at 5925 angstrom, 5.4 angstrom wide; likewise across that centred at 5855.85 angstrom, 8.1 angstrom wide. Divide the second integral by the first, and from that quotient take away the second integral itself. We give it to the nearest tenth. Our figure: -6.3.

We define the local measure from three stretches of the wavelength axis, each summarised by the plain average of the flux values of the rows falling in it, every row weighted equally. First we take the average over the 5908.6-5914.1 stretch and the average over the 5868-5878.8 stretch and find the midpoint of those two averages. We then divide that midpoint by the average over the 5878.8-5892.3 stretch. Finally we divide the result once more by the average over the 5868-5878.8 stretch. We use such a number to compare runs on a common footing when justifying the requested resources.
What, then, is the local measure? 0.116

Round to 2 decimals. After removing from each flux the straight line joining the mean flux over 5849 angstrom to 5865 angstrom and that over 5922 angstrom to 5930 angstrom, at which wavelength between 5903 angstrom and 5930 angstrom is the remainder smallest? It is 5923.63 angstrom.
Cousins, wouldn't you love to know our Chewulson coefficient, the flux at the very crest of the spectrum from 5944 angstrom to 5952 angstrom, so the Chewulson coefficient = 10.2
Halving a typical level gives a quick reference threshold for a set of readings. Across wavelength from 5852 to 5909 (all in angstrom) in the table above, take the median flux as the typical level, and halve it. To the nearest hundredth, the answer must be 4.62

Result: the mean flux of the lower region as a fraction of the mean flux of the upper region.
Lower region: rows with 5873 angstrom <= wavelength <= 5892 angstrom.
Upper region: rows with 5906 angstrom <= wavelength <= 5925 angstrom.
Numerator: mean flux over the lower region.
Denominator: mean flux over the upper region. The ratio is 0.94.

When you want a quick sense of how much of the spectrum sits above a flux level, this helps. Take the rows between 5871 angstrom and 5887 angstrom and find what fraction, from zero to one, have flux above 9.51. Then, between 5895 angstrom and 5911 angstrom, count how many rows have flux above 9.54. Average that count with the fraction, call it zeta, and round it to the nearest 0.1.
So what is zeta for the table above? 0.2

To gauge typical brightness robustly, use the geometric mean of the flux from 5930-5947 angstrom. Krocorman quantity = 9.85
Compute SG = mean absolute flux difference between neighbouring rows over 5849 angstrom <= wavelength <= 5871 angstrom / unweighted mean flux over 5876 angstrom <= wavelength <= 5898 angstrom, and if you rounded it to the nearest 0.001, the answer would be 0.033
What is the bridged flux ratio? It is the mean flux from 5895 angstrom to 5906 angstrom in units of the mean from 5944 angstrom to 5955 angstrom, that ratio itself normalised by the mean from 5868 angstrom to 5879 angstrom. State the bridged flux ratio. 0.091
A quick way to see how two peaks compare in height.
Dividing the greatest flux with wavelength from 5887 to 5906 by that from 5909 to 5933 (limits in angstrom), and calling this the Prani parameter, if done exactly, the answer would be 0.95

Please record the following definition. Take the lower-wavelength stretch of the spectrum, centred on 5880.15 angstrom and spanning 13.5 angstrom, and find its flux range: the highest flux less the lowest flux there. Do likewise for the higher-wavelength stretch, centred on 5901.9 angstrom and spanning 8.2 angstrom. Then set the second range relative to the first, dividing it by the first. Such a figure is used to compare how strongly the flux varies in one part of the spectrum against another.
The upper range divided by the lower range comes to 0.72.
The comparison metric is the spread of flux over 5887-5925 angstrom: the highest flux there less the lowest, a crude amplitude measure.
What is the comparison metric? 3.0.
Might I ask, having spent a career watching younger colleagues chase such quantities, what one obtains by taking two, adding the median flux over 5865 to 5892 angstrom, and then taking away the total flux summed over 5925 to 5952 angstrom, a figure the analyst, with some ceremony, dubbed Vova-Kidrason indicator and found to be -85.6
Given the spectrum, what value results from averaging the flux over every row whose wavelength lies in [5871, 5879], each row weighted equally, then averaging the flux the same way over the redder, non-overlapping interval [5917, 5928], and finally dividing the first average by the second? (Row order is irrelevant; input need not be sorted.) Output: 1.02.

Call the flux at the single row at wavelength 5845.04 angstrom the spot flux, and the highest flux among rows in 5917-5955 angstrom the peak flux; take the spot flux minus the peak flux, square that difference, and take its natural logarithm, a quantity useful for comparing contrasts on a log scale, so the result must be -2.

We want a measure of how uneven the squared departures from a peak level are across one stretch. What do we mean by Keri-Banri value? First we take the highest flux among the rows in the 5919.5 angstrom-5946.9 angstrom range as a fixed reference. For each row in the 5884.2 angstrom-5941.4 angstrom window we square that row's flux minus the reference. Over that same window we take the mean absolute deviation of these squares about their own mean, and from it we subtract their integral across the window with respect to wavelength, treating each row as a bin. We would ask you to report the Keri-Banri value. -129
